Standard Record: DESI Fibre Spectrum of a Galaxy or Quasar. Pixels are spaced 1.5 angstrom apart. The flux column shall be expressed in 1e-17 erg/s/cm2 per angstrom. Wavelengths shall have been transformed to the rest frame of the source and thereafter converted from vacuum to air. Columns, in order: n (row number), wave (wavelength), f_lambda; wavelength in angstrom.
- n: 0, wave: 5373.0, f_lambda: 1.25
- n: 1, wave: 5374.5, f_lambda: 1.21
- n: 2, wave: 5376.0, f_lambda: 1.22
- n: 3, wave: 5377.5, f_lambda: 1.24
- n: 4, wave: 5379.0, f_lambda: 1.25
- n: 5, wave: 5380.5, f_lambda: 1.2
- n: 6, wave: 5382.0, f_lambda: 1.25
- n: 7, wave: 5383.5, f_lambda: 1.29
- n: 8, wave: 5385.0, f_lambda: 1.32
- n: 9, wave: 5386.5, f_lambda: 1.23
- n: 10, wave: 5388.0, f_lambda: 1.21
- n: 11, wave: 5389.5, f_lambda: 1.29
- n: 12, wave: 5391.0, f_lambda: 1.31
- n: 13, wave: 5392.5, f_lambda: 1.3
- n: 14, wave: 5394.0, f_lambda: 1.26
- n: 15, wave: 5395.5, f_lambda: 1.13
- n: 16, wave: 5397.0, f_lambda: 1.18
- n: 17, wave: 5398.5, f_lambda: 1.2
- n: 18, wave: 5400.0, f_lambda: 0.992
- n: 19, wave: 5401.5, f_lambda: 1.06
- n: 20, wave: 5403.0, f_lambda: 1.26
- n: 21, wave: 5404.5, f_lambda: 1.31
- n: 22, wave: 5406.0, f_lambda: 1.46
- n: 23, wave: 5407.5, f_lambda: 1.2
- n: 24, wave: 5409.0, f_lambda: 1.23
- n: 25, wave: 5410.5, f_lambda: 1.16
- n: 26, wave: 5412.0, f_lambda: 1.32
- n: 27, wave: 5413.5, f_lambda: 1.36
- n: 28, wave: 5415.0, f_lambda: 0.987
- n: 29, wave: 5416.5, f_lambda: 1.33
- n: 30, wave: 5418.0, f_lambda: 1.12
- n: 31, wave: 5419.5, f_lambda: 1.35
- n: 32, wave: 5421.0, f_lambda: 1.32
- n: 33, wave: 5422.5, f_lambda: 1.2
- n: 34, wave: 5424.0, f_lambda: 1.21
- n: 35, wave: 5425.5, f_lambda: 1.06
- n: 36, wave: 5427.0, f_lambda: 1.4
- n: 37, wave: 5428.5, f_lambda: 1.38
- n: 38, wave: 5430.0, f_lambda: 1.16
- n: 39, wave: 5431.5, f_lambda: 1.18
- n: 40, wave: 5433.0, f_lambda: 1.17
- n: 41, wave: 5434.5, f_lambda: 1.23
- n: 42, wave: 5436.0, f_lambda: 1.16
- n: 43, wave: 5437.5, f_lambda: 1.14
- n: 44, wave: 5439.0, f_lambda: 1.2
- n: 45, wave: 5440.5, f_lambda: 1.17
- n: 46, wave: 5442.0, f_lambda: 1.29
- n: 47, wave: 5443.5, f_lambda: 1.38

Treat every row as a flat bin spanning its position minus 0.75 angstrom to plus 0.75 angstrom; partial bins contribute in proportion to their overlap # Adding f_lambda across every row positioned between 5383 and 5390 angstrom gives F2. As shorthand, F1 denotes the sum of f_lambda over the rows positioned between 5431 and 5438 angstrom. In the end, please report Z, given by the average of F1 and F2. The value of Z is 6.11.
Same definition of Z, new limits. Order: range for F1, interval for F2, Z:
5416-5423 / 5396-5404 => 6.01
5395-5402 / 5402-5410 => 6.01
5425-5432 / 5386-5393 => 6.26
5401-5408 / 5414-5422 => 6.20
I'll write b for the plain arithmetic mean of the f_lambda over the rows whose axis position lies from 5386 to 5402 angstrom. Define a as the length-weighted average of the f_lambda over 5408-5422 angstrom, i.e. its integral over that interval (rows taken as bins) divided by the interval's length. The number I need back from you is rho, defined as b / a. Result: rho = 0.96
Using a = 1.24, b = 1.20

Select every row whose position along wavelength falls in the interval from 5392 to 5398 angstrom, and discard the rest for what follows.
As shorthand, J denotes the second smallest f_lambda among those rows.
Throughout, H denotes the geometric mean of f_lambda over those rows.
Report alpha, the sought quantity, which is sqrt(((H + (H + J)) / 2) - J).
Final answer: 0.791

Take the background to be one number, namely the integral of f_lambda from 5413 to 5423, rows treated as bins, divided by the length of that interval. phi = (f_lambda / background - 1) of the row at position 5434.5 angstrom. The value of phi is 0.00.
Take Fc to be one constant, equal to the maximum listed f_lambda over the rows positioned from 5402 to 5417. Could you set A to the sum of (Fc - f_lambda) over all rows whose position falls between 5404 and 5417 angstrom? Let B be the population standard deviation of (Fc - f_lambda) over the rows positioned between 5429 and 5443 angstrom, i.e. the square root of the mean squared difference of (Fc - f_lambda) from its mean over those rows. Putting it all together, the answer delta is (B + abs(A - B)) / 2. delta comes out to 0.89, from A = 1.78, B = 0.043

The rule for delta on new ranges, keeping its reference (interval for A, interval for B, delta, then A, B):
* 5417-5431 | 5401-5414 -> 0.97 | 1.94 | 0.111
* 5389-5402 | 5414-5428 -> 1.21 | 2.42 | 0.134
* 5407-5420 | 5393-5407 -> 1.04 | 2.08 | 0.131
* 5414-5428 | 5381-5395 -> 1.08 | 2.16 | 0.036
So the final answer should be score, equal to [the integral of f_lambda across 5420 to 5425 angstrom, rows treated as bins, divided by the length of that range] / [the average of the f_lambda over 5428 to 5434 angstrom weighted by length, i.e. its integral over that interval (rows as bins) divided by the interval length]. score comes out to 1.02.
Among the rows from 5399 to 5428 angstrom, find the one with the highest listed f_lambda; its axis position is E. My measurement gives 5406.0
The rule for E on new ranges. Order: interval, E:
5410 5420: 5413.5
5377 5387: 5385.0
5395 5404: 5403.0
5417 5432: 5427.0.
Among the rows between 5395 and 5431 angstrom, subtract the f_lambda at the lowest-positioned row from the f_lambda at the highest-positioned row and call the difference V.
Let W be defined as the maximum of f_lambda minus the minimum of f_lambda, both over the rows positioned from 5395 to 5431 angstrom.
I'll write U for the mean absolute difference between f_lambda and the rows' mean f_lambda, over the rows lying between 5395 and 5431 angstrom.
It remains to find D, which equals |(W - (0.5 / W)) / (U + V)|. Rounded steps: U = 0.105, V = 0.03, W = 0.47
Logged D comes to 4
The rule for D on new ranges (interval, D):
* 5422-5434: 21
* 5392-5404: 30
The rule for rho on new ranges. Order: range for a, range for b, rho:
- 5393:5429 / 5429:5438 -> 0.96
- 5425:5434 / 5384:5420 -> 1.00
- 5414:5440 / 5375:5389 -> 1.03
